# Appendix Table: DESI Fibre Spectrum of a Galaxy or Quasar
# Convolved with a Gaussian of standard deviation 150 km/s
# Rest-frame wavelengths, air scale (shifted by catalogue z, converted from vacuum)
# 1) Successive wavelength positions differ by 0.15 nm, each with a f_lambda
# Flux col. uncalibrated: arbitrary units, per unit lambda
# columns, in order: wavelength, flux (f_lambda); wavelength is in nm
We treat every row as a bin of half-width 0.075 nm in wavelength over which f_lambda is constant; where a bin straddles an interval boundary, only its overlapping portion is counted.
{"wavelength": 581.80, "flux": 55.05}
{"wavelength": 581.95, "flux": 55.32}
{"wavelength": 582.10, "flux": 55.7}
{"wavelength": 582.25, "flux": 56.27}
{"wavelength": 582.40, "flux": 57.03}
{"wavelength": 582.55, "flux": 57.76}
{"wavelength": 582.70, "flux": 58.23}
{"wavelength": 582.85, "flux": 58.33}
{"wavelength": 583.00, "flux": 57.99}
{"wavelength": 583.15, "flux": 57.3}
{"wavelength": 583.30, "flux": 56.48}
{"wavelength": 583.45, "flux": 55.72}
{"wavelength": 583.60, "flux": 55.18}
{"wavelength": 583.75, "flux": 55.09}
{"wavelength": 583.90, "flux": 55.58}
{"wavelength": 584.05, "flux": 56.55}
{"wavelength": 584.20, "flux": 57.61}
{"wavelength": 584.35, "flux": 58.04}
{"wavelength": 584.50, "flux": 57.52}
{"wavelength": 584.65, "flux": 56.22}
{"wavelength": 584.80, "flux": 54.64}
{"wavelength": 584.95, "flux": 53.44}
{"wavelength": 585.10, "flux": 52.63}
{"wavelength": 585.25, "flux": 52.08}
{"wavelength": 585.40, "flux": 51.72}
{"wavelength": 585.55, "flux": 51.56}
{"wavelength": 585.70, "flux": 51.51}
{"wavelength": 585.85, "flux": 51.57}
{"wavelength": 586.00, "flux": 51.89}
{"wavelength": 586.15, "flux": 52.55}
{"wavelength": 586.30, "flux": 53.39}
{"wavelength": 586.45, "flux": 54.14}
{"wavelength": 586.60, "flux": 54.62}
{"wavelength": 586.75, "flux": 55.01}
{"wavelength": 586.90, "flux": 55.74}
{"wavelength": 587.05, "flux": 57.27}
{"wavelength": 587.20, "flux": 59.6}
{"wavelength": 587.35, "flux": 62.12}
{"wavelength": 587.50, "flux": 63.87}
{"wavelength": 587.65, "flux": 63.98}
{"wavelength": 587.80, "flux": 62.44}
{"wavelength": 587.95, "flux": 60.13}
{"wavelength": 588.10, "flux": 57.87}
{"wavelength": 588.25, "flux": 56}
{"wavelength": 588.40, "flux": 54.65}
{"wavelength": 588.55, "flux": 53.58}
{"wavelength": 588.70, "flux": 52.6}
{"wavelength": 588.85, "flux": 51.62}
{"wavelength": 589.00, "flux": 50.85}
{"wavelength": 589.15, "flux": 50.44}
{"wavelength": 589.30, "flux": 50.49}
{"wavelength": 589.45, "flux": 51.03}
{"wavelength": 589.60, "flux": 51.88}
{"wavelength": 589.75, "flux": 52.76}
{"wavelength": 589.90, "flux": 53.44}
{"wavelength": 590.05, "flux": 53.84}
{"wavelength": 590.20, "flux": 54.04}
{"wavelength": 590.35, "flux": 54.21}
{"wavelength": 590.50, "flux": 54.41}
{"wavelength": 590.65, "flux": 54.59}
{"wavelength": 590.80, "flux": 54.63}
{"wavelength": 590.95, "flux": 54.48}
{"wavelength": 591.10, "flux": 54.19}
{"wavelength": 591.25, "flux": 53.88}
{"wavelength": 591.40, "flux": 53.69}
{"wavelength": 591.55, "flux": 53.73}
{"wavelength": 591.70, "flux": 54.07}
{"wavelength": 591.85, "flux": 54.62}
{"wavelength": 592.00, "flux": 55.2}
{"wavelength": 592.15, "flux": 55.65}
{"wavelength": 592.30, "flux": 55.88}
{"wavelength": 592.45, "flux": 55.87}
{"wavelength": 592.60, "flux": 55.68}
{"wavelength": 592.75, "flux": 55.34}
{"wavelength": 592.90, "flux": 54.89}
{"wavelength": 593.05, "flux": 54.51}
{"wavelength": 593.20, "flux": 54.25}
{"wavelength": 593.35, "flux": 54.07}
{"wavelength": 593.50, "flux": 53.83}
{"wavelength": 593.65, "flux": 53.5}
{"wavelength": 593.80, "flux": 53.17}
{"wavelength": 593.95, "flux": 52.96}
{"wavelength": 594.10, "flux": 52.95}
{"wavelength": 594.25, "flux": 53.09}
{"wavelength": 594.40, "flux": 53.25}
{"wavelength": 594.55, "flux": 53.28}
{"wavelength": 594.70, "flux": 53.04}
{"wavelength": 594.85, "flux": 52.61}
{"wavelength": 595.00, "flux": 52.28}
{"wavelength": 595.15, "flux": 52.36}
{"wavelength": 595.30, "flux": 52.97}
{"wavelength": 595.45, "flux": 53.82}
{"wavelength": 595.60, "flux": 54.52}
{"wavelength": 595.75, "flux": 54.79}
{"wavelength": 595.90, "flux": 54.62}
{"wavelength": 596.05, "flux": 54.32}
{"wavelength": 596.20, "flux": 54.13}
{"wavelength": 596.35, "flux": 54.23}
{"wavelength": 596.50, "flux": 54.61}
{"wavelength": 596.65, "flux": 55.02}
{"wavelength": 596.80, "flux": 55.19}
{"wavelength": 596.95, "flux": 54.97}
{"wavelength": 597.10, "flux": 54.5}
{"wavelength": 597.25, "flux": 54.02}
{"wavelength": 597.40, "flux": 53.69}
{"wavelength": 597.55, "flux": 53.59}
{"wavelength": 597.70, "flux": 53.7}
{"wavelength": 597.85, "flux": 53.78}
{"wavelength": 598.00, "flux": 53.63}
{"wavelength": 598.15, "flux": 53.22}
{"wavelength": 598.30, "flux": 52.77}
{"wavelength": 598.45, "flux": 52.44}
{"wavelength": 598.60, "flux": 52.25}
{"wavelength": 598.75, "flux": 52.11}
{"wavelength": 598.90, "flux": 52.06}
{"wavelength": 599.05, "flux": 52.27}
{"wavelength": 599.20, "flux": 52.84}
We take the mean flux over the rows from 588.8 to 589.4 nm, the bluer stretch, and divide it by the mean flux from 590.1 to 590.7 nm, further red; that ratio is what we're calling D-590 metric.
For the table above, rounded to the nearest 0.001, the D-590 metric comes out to 0.936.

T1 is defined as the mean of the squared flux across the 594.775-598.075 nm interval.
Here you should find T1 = 2913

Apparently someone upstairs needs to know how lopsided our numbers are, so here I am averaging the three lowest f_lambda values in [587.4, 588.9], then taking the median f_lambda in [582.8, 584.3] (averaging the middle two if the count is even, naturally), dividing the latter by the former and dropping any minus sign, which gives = 1.07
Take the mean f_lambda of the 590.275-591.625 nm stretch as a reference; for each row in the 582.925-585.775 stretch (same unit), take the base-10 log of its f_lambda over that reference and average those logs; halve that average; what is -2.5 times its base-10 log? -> 6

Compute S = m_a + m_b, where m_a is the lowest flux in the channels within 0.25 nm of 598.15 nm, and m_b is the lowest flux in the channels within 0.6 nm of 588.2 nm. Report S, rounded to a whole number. 105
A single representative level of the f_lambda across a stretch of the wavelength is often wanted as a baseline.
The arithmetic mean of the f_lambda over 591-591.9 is 54.0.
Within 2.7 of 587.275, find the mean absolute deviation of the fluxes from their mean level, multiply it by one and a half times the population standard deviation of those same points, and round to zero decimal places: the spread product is 17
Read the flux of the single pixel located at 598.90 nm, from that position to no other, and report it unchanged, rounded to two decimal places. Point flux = 52.06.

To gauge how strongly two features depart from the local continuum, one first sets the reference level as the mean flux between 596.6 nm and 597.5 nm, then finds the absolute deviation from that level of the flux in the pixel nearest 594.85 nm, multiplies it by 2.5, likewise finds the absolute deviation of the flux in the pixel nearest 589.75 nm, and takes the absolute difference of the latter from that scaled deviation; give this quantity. 3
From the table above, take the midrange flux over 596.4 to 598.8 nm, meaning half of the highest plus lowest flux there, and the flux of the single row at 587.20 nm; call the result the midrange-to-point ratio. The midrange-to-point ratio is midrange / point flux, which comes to 0.90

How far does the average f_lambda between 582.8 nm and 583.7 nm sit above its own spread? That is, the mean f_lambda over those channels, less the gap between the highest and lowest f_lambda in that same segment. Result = 54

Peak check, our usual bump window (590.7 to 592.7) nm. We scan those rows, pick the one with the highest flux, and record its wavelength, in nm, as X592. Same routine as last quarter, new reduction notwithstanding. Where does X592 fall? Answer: 592.30 nm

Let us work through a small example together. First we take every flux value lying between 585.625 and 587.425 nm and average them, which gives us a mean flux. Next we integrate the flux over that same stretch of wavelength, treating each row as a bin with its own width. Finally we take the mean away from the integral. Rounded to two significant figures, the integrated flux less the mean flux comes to 44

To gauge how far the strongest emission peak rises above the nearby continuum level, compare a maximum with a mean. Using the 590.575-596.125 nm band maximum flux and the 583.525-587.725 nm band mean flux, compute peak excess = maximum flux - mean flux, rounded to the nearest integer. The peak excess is 0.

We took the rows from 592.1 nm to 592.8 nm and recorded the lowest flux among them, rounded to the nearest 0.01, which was 55.34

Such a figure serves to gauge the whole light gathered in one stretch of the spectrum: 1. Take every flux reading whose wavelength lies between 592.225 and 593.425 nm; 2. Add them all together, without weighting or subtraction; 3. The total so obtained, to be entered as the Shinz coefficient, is 440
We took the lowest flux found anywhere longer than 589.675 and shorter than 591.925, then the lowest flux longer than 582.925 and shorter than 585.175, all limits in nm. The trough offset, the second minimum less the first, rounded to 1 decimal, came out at -0.1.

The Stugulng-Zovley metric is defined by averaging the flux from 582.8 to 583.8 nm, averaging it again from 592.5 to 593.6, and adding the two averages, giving 111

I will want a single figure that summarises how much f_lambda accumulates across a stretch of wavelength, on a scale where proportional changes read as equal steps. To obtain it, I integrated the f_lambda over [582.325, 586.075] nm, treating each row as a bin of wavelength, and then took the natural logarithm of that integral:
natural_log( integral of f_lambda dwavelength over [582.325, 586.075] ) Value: 5.33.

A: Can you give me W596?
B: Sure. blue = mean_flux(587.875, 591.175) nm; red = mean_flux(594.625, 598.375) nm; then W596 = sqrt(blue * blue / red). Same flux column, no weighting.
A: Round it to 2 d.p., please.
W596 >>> 7.32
